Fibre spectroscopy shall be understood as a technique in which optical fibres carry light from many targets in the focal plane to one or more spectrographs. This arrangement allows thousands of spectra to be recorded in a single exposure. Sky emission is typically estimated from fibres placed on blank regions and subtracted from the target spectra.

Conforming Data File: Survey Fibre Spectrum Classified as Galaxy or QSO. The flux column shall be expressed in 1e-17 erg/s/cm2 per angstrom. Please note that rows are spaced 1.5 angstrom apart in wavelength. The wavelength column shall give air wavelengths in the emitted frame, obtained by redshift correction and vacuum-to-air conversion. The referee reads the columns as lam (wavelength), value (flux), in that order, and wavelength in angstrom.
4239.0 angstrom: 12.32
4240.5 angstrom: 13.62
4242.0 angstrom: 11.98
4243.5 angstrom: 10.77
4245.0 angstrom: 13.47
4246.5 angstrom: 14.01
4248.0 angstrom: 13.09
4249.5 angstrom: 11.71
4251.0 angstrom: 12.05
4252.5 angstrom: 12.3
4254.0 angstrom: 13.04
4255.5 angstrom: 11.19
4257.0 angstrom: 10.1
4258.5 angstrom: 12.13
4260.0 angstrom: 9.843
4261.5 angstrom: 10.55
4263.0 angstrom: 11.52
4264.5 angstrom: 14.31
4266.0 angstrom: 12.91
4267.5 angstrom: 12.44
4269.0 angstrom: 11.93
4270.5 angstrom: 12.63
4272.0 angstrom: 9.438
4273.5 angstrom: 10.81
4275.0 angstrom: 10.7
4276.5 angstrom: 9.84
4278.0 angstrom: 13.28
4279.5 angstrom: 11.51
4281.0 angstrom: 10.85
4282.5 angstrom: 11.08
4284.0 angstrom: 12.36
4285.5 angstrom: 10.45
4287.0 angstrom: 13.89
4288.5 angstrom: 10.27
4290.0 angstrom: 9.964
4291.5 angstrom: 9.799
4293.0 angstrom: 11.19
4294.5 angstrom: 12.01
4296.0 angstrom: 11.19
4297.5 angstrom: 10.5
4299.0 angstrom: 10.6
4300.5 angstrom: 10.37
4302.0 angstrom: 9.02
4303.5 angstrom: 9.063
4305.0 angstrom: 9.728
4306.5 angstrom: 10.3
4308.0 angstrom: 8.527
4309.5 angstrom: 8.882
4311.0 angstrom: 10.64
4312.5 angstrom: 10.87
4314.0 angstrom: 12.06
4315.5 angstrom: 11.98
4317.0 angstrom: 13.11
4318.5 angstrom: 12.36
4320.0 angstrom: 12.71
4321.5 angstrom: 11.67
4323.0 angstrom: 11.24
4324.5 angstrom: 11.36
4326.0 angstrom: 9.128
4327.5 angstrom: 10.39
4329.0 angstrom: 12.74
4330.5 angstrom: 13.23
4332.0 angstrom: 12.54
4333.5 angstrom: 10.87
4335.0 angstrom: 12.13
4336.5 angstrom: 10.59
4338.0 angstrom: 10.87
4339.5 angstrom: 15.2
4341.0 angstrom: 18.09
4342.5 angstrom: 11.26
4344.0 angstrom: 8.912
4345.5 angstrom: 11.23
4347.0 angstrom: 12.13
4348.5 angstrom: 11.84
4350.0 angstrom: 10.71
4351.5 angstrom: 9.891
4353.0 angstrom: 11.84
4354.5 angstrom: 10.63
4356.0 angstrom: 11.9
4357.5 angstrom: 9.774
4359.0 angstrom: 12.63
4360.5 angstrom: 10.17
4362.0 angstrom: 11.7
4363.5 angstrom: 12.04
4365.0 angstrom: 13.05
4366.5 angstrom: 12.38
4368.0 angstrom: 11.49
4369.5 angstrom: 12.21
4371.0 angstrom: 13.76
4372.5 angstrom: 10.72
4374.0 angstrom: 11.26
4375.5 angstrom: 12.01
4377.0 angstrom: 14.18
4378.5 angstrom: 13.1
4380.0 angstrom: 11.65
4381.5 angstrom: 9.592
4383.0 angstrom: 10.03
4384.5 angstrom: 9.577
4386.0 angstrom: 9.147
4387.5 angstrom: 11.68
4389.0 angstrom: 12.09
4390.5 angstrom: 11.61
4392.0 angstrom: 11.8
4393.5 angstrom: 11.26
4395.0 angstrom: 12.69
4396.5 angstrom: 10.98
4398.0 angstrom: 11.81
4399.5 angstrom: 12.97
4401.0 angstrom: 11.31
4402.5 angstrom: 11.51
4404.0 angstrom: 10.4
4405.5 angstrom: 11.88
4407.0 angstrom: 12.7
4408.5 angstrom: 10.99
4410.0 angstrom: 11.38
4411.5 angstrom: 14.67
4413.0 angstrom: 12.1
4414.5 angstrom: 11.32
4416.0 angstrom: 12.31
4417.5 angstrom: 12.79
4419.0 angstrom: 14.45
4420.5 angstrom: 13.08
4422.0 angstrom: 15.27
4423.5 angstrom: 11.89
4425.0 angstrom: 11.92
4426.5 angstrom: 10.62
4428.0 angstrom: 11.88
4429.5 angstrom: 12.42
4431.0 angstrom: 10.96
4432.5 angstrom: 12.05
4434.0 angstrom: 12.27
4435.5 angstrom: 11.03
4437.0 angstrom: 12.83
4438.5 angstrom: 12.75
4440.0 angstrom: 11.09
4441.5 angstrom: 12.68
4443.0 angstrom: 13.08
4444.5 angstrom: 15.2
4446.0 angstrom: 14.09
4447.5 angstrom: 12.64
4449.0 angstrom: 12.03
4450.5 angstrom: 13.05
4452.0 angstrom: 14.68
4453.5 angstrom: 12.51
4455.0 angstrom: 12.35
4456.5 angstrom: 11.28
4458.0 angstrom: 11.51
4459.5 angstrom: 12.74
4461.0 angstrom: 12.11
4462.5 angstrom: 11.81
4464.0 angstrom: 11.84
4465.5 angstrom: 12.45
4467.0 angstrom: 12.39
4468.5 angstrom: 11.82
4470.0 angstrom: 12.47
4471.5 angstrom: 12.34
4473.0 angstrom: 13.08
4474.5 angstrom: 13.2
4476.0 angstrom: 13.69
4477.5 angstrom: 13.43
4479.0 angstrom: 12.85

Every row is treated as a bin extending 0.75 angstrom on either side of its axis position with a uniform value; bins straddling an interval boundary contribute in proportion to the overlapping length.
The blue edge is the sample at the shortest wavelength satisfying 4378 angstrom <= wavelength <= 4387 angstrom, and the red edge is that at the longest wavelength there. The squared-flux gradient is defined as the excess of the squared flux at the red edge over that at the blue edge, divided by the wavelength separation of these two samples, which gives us -11.73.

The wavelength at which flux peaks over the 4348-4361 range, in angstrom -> 4359.0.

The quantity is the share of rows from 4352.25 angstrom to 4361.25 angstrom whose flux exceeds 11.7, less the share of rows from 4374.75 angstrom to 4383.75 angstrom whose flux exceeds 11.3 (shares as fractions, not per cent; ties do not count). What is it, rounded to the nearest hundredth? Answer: -0.17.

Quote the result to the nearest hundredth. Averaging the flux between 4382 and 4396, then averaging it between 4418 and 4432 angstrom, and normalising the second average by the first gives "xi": 1.13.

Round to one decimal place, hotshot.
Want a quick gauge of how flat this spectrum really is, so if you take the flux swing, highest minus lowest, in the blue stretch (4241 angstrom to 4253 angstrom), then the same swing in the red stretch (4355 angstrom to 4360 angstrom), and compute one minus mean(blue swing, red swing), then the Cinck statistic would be -2.0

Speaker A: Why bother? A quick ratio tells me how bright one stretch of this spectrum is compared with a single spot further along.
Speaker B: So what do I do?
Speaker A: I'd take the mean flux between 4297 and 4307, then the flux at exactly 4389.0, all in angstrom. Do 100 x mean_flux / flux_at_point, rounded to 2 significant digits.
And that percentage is 82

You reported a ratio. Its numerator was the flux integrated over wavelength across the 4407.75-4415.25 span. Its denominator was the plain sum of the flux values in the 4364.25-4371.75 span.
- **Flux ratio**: 1.44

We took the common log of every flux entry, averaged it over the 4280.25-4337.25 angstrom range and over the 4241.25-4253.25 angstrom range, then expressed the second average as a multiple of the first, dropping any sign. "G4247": 1.05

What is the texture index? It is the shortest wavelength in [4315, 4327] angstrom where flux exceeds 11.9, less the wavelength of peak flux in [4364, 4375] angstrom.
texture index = -55.5 angstrom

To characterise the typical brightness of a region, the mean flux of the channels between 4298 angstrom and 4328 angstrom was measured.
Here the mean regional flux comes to 10.7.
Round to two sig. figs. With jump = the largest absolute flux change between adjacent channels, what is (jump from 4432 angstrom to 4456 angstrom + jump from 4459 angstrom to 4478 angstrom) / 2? 1.5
